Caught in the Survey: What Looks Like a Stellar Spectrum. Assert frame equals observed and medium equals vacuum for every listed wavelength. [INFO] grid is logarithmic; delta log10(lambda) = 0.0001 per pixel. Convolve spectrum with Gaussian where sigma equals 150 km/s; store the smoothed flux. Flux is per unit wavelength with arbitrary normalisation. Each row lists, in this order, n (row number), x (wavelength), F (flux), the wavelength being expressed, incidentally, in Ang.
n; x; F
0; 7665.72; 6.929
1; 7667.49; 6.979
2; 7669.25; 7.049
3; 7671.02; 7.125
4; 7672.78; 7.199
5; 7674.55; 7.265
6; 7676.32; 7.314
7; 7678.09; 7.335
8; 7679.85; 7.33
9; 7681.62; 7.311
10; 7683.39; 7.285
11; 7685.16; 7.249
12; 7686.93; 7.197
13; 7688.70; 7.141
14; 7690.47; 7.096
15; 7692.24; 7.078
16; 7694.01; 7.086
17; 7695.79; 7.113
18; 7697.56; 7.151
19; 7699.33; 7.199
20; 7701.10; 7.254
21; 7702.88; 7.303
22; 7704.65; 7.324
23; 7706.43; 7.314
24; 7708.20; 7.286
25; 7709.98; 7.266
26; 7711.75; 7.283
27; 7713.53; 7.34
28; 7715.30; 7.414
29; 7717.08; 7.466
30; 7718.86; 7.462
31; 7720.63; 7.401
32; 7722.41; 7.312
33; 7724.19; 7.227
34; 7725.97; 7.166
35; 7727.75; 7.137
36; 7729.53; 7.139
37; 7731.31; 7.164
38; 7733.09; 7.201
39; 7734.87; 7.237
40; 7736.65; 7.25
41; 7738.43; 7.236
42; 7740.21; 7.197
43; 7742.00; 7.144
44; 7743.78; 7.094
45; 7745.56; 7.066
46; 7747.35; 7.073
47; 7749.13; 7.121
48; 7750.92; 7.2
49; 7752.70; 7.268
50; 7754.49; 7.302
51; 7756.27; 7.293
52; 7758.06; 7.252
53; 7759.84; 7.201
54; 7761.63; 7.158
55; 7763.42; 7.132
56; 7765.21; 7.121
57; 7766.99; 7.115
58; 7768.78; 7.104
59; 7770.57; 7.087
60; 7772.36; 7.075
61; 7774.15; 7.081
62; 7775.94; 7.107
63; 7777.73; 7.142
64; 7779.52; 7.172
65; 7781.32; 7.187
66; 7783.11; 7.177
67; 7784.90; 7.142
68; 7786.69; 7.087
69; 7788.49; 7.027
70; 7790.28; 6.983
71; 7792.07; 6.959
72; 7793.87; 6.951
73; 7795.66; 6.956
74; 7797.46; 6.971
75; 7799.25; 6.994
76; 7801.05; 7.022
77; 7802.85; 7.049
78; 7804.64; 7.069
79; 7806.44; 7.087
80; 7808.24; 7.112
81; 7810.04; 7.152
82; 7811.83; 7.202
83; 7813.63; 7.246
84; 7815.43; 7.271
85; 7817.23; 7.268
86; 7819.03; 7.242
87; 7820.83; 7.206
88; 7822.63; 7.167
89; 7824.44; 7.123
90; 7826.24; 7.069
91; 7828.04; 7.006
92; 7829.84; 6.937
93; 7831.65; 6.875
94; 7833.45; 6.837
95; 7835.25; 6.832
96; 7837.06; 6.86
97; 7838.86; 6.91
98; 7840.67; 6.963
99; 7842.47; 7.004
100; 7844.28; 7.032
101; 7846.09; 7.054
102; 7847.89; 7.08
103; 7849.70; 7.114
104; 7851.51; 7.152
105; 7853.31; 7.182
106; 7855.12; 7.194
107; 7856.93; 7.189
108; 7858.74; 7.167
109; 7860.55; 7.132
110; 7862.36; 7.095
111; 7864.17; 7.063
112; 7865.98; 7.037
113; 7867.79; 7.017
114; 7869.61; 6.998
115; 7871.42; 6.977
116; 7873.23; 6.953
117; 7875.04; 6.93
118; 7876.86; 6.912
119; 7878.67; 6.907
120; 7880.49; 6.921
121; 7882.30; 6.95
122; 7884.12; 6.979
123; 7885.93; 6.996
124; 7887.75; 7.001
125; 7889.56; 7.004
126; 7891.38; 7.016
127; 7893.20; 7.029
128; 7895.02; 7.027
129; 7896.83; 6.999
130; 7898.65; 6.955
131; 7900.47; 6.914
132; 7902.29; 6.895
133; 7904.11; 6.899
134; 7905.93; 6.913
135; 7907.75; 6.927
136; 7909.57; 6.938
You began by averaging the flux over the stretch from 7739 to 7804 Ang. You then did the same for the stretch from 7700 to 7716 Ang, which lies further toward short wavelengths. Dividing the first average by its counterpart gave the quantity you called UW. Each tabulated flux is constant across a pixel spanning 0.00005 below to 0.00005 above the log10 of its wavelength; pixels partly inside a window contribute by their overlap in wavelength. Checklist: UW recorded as 0.973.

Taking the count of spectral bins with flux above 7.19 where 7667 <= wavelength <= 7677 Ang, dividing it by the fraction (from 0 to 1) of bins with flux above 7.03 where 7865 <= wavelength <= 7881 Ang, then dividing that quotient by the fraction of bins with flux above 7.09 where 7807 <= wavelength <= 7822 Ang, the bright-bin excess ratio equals 27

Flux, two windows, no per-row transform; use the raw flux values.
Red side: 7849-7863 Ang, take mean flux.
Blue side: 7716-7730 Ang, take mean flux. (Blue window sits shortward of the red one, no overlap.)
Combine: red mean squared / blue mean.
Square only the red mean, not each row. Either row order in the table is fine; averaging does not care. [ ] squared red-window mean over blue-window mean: 7.02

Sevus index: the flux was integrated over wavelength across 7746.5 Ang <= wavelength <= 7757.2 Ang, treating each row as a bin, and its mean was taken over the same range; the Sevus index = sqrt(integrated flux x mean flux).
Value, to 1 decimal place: 23.6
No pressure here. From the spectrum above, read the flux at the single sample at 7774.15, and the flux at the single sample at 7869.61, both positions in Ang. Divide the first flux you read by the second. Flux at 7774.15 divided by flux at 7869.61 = 1.01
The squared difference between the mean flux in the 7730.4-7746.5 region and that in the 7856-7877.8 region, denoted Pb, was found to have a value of 0.019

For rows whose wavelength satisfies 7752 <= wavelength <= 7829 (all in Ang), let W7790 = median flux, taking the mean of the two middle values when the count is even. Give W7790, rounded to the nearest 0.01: 7.12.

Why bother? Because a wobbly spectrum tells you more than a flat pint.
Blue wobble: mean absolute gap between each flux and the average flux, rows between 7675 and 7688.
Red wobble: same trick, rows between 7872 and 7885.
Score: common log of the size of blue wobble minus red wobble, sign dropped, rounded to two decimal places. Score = -1.76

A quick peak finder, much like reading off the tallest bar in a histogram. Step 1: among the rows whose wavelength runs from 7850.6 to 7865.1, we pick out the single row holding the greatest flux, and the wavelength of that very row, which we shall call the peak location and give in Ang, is 7855.12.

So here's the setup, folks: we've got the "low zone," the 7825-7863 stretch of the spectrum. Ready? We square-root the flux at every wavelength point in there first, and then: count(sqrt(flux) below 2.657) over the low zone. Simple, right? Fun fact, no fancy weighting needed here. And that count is 11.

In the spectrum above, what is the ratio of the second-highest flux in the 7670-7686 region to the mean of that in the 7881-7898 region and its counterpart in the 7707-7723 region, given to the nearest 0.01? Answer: 1.01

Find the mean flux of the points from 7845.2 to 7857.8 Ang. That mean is 7.14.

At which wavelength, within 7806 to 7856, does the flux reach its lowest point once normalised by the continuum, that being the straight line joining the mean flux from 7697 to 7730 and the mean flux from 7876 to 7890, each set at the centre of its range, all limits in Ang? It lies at 7835.25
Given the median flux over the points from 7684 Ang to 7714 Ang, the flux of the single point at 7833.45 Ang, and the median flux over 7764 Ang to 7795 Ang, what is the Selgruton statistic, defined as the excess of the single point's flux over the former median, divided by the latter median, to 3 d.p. -0.058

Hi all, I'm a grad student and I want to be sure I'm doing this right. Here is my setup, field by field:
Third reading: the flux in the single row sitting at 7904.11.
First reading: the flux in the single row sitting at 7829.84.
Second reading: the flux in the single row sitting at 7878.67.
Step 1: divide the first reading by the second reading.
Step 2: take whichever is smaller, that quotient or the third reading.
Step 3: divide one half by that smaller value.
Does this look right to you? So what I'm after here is 0.498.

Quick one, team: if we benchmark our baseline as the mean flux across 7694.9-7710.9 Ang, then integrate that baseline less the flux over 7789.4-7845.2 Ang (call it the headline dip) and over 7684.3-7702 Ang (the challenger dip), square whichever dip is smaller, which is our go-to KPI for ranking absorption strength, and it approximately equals 2.5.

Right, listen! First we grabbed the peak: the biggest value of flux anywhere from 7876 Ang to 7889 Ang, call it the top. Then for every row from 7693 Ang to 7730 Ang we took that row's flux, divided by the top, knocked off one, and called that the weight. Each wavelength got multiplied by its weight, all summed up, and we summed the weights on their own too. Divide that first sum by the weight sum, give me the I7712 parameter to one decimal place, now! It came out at 7712.8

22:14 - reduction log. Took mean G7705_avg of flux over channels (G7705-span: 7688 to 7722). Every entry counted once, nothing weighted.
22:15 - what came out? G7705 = 7.26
